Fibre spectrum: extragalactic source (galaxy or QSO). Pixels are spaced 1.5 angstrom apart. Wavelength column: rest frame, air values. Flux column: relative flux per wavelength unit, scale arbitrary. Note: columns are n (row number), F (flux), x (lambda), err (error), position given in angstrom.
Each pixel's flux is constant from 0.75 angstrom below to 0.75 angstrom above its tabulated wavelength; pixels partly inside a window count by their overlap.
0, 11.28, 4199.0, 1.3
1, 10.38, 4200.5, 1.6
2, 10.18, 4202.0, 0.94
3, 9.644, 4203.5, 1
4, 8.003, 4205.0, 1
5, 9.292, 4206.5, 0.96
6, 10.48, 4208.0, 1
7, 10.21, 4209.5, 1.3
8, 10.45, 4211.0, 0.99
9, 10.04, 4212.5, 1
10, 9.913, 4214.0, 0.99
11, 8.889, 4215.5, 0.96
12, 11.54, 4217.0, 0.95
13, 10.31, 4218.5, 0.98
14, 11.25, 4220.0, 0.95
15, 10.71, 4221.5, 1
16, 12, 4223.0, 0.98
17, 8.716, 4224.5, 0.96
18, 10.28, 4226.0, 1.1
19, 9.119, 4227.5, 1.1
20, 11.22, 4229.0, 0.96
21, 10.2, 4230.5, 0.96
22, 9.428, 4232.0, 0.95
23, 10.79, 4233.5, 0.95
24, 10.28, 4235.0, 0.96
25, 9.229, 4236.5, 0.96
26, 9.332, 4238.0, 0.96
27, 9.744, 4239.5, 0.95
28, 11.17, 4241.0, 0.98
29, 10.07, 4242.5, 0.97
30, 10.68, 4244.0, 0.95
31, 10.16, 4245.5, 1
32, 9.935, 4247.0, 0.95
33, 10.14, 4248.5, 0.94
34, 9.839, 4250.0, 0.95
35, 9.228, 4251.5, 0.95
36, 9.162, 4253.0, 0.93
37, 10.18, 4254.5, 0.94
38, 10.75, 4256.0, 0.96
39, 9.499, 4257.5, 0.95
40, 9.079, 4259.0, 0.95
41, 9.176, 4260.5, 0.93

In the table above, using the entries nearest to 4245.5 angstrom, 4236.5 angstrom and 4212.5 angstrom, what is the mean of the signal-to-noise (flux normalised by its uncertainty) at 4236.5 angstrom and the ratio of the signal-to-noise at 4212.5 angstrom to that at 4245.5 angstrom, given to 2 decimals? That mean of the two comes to 5.30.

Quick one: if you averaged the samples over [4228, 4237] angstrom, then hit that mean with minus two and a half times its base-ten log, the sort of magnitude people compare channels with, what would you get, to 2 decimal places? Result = -2.52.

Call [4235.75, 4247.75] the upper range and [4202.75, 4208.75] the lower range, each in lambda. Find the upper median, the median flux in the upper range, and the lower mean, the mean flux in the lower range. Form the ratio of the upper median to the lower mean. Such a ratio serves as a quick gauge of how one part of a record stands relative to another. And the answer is 1.07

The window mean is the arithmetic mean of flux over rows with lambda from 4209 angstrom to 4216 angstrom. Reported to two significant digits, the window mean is 9.9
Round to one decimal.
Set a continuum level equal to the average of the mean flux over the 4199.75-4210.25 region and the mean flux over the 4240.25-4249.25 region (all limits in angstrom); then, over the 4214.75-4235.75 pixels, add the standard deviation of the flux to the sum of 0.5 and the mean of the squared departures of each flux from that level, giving 2.5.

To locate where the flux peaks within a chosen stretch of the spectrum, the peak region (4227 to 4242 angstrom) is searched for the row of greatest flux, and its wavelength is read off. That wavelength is 4229.0 angstrom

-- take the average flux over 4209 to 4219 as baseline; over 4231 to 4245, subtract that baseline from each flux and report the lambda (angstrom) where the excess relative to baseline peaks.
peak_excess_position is 4241.0 angstrom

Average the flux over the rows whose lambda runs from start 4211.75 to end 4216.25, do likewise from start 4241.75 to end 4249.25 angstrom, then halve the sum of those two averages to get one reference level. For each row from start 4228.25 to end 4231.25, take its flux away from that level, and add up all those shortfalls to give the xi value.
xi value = -1.6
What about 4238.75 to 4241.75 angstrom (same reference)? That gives -1.1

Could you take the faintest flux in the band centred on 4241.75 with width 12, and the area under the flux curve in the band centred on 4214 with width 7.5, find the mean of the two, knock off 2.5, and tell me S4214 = 40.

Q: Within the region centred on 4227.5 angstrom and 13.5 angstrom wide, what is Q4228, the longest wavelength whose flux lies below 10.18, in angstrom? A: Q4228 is 4232.0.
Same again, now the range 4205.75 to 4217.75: 4215.5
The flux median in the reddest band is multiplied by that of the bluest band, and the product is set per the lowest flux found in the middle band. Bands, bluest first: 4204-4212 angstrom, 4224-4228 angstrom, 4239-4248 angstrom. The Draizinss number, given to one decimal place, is 11.8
